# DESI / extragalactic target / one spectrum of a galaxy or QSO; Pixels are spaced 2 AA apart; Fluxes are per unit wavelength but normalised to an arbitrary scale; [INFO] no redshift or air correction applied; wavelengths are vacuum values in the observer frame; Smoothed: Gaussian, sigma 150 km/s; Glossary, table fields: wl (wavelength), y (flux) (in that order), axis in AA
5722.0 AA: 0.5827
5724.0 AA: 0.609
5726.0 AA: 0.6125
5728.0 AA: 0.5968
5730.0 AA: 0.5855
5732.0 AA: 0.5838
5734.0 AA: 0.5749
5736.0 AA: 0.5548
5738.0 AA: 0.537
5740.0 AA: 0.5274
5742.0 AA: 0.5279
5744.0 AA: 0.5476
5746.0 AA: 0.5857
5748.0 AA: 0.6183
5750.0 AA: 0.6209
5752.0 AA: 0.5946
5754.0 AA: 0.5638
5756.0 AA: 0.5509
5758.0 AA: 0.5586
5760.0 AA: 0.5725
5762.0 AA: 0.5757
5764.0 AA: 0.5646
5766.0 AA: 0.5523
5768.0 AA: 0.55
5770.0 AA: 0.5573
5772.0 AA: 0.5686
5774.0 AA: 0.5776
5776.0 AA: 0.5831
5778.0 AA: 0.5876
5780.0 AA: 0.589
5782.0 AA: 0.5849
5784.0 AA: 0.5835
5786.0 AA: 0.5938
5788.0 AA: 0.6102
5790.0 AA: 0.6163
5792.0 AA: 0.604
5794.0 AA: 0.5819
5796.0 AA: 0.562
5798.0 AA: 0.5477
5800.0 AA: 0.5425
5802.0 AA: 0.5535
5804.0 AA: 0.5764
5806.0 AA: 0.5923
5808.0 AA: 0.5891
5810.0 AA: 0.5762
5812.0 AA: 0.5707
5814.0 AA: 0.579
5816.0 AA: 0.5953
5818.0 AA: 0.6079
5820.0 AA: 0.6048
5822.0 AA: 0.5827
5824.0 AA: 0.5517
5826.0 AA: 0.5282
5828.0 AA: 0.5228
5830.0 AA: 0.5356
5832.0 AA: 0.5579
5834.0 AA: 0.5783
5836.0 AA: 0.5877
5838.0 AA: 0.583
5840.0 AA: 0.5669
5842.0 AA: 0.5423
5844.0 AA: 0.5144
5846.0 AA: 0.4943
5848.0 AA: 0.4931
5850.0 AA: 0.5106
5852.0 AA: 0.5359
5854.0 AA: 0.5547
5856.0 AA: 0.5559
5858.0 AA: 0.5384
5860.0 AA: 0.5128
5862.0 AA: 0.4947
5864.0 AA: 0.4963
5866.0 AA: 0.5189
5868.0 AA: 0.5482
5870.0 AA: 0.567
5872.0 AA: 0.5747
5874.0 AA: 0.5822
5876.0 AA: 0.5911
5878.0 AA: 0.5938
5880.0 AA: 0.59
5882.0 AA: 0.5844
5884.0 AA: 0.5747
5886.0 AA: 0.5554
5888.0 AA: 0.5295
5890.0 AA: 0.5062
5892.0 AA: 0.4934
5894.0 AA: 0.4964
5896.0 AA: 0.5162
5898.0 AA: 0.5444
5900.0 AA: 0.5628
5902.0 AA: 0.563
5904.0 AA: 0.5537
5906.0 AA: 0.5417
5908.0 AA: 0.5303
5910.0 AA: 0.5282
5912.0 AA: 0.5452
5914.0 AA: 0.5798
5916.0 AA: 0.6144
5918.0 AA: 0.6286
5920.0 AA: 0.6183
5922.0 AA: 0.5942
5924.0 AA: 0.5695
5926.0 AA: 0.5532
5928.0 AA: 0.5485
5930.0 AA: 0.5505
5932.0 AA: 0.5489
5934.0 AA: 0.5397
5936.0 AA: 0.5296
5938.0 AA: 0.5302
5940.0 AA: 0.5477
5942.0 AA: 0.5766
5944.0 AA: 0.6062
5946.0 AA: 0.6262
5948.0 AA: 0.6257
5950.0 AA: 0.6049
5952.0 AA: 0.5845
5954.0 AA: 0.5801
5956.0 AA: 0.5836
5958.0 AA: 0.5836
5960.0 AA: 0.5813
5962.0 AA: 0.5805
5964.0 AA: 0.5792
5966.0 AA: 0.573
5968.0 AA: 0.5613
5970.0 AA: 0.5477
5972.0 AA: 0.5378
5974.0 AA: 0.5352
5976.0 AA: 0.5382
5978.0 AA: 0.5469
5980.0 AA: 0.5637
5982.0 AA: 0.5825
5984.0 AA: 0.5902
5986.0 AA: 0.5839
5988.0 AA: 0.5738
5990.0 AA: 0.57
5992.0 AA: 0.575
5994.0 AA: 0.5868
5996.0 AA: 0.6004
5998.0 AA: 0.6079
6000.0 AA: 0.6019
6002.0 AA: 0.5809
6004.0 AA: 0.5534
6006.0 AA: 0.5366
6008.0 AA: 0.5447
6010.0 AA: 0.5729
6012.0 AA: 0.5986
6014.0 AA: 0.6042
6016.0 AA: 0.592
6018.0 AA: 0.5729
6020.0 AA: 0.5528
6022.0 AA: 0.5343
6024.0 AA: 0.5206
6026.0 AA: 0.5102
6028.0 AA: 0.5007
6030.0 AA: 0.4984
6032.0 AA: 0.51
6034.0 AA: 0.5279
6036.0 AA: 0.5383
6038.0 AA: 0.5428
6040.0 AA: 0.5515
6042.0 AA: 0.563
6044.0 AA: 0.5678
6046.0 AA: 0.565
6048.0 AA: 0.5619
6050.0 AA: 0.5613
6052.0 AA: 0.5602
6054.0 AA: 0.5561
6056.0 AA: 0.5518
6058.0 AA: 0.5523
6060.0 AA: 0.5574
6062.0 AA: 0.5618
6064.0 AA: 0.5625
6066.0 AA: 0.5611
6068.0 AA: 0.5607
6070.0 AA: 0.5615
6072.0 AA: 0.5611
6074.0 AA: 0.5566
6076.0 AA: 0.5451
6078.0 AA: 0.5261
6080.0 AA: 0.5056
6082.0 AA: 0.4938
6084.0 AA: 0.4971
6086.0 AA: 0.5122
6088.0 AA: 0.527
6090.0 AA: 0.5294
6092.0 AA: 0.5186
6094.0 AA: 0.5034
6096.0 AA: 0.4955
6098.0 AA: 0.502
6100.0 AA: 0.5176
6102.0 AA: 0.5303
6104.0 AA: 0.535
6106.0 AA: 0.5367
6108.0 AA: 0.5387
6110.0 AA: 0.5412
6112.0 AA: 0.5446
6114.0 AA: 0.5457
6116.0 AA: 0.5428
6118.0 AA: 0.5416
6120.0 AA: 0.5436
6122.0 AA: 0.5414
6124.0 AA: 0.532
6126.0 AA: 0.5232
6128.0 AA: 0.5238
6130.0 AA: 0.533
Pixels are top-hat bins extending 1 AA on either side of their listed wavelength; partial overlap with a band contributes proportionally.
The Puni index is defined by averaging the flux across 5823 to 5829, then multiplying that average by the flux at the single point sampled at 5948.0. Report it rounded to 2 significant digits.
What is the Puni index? 0.33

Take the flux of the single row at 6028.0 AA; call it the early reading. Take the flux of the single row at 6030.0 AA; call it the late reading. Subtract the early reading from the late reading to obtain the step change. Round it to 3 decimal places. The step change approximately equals -0.002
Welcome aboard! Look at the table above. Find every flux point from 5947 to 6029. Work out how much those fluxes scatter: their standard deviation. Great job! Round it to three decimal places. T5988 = 0.028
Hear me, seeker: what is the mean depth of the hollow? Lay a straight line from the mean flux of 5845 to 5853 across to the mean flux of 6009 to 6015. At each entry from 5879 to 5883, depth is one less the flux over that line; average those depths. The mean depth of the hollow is -0.12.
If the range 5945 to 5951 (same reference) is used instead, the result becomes -0.11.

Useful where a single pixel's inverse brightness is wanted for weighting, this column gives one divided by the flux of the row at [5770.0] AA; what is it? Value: 1.79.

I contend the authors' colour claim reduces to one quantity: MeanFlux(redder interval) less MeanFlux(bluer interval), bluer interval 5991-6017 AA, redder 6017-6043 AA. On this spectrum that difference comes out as -0.049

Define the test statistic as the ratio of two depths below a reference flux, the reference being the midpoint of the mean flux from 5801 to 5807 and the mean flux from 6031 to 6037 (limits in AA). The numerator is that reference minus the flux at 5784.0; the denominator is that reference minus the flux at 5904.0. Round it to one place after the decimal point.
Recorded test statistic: 8.5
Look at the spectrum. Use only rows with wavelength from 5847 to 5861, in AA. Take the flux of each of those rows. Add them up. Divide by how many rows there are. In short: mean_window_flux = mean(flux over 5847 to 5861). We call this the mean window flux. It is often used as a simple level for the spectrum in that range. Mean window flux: 0.529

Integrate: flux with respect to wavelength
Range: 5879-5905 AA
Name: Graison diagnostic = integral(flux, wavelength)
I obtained 14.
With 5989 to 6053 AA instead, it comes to 36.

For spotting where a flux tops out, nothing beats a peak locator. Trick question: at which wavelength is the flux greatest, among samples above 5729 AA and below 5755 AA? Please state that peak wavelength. 5750.0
